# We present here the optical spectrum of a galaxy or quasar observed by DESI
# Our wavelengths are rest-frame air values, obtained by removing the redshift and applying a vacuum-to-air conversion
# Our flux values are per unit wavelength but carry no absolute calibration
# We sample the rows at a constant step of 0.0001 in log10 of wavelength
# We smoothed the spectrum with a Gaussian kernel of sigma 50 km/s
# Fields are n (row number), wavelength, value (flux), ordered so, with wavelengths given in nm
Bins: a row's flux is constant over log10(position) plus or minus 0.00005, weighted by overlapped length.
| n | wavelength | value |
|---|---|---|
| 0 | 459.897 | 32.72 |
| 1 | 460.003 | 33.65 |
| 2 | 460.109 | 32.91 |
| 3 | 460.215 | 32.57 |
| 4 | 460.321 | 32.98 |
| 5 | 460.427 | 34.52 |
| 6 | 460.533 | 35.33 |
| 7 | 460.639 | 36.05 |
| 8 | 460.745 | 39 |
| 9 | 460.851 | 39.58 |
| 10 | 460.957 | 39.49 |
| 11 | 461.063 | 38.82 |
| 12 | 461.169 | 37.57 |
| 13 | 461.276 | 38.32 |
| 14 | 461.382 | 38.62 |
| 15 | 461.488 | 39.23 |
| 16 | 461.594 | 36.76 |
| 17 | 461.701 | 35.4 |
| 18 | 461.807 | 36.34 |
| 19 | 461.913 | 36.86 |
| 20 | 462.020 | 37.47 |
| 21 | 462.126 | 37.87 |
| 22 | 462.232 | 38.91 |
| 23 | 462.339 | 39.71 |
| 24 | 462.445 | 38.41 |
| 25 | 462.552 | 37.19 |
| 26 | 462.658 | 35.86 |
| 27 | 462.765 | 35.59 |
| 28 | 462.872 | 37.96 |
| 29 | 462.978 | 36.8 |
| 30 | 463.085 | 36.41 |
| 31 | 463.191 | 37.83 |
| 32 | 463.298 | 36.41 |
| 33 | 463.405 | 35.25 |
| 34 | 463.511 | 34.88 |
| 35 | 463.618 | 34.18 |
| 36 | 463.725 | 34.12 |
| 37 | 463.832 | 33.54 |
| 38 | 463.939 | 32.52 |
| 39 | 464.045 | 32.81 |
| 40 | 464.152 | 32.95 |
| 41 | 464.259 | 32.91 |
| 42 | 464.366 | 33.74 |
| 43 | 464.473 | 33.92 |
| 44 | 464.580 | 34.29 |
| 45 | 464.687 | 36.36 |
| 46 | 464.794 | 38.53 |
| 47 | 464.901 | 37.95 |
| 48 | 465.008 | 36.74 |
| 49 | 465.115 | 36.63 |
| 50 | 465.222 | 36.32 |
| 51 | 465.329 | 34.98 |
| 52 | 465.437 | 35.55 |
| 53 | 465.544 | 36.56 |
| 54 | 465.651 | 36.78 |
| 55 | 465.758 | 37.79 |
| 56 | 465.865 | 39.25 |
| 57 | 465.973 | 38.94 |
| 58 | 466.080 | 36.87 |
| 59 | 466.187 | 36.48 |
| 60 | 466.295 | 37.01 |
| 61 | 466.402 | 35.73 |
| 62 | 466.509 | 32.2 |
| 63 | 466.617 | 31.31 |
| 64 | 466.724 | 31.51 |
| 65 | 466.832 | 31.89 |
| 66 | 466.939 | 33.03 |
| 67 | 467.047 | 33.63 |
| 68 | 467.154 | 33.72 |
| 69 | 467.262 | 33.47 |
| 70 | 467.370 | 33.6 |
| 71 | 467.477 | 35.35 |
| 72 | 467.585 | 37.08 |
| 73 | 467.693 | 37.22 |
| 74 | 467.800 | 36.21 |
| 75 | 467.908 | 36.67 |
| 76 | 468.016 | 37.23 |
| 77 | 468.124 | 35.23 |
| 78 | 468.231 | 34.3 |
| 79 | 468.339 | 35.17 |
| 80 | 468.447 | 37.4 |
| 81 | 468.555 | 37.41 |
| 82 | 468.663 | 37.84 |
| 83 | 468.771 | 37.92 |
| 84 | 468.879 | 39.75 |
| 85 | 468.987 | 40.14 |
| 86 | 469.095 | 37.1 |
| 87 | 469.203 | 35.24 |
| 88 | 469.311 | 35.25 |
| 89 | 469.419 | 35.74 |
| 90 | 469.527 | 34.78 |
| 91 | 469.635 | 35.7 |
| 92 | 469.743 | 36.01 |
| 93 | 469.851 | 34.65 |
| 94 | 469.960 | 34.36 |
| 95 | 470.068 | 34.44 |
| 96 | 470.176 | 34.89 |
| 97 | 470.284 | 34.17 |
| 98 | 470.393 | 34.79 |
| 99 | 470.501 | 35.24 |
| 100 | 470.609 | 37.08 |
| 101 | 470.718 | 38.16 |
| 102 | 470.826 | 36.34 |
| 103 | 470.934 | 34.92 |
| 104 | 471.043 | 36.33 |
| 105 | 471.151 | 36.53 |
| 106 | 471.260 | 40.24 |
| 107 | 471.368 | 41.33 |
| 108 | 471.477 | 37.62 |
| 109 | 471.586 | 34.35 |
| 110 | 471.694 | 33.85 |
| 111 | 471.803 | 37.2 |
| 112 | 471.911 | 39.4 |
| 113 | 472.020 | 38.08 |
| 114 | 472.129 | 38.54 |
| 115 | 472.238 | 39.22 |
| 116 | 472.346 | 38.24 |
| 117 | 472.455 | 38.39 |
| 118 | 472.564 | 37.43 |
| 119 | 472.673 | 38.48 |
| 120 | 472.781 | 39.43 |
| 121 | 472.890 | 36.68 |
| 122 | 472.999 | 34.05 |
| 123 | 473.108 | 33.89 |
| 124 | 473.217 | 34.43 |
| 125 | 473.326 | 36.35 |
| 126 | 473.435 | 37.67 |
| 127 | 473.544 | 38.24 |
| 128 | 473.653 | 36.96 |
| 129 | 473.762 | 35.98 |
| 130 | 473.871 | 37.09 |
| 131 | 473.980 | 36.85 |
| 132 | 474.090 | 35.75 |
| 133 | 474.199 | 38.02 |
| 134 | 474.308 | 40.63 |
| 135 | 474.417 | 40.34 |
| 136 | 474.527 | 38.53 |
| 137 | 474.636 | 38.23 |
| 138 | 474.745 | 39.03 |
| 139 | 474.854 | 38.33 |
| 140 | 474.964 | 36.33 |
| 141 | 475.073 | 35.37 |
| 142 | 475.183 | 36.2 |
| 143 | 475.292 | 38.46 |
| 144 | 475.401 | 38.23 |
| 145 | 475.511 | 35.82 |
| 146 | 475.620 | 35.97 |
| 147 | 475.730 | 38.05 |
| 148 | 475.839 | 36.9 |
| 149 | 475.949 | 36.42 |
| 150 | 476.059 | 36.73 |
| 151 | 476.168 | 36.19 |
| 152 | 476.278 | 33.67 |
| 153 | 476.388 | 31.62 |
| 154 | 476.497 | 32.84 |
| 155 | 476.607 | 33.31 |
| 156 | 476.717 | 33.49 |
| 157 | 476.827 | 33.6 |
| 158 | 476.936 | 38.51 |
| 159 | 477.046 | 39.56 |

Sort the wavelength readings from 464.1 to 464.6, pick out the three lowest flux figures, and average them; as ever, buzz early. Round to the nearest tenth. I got 33.2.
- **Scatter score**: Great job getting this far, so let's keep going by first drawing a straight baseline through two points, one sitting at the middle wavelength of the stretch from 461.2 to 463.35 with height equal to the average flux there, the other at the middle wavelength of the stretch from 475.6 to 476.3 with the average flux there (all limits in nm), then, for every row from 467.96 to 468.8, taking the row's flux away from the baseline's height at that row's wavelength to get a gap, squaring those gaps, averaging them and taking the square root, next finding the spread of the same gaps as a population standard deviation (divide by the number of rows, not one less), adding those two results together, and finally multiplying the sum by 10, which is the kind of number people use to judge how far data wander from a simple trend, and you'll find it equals 27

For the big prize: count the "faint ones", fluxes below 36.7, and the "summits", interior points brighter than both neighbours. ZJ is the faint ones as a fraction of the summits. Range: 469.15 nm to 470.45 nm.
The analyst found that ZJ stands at 4.00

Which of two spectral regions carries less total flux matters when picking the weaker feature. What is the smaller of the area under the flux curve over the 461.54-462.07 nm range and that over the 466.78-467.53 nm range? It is 19.4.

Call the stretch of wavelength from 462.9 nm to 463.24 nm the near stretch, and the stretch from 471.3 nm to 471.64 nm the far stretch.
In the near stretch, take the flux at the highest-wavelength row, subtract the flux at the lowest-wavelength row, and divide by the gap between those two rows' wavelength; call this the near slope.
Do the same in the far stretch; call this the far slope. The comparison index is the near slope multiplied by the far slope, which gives -155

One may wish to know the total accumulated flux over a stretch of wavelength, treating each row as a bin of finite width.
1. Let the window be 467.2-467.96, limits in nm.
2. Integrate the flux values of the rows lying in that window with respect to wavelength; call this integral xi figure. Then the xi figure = 27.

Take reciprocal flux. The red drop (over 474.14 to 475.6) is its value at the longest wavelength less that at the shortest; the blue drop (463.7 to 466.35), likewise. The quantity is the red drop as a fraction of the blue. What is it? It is -0.7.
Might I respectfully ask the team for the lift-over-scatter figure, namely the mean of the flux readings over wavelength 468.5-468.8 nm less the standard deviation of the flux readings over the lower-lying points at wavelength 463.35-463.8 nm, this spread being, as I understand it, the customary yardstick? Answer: 37.2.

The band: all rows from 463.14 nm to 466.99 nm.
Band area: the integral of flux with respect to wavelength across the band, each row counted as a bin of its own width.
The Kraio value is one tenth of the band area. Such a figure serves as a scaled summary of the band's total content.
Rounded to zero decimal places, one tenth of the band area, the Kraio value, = 14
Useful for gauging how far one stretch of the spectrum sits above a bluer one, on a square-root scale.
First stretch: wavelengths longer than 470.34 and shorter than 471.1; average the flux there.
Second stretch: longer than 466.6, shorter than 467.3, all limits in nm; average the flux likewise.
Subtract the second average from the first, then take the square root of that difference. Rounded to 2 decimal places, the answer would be 1.86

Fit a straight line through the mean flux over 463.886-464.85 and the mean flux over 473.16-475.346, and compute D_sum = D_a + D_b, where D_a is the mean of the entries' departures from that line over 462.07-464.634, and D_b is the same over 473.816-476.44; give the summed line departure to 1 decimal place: 1.0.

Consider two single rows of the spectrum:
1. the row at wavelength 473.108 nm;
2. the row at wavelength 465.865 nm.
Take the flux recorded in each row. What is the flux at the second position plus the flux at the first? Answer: 73.1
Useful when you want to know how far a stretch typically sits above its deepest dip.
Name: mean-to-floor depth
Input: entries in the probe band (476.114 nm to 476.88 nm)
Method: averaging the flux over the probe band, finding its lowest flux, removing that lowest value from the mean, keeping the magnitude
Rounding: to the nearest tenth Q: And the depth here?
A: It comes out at 1.9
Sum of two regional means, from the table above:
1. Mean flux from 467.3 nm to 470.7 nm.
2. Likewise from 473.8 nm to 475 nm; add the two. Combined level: 74.2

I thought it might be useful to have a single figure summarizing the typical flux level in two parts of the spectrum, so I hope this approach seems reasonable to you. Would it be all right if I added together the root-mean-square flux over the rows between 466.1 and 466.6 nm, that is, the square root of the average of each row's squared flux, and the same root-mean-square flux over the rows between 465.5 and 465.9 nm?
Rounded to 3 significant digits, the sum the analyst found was 73.0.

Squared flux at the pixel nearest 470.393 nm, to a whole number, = 1210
